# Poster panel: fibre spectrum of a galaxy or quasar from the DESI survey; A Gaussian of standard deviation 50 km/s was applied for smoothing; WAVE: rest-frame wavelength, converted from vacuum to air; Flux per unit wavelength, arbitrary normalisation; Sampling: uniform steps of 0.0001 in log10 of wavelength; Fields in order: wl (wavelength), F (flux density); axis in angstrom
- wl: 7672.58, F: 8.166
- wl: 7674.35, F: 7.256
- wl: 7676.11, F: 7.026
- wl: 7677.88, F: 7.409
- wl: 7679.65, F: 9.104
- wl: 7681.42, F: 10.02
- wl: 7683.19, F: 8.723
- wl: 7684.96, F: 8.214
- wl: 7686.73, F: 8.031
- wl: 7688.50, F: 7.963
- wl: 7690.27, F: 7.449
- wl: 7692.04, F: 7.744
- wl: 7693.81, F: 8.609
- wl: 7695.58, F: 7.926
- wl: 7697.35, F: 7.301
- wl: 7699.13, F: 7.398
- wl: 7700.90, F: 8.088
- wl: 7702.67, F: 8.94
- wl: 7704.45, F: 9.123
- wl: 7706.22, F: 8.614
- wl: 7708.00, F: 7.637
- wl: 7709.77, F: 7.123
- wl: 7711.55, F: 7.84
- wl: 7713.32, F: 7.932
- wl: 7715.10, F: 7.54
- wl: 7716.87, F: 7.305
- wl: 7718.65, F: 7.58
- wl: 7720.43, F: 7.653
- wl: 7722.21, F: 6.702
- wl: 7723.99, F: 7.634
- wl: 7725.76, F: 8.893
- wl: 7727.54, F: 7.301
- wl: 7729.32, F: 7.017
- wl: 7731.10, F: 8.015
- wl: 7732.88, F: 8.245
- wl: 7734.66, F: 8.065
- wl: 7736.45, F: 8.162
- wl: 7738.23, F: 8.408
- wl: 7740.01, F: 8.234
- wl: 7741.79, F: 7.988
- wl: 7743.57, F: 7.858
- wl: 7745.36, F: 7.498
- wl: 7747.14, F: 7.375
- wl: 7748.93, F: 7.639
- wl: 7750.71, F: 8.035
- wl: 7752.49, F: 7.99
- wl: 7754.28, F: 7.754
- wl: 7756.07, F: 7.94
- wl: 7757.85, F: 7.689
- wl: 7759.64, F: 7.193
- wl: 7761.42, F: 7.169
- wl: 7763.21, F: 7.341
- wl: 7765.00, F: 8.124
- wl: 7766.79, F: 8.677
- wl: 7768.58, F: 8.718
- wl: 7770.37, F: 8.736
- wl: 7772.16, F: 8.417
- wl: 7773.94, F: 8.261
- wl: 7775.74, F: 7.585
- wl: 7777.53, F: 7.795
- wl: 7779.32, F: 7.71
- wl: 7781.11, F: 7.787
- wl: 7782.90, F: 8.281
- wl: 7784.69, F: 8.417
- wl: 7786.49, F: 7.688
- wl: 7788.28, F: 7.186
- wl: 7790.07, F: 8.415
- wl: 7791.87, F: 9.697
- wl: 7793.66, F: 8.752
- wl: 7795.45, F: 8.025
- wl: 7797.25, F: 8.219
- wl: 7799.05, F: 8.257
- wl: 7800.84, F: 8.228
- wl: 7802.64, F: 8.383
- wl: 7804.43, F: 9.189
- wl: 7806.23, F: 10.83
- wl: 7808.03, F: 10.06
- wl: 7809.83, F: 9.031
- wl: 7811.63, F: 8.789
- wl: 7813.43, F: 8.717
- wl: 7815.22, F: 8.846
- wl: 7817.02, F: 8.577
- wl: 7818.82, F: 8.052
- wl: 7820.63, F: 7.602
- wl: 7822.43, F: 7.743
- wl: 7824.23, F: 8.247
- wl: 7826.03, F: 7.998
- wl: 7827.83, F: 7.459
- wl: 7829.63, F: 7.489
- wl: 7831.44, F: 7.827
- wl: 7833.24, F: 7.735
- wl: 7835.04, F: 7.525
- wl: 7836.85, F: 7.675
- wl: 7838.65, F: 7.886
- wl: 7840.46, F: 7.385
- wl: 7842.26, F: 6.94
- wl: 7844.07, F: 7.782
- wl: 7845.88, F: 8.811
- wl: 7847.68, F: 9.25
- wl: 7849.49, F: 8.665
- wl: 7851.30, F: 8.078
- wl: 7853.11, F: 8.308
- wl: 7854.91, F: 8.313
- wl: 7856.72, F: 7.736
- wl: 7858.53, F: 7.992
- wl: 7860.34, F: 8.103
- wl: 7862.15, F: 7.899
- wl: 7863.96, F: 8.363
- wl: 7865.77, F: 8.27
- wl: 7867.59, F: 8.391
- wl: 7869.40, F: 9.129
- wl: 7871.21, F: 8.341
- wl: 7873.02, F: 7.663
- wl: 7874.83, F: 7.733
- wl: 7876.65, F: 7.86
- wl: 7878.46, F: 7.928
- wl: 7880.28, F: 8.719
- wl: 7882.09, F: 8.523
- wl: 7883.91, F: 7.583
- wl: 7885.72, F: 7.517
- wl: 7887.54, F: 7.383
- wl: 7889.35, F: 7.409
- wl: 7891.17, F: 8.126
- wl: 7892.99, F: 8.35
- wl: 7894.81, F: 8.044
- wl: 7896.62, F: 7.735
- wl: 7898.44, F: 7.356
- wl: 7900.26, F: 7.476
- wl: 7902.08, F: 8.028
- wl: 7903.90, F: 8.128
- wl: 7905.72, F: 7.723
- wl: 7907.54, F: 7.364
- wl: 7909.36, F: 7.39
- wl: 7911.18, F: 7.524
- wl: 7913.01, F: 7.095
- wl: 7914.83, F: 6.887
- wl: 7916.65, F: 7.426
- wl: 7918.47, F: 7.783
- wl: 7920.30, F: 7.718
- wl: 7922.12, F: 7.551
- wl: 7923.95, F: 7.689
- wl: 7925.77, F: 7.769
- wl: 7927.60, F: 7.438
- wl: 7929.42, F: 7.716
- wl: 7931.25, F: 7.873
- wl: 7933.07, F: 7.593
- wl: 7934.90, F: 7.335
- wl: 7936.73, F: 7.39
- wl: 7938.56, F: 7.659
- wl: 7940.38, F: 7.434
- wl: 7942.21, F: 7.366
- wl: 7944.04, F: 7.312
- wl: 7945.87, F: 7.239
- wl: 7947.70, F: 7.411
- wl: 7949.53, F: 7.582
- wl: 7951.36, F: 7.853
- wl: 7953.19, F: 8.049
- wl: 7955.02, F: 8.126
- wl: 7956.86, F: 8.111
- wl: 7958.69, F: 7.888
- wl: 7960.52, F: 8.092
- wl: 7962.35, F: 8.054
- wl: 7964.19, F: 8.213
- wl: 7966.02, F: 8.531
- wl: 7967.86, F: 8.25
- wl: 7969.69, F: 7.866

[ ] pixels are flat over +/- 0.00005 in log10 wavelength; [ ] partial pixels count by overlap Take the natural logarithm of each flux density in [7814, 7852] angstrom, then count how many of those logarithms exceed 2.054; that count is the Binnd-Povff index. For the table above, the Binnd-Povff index 11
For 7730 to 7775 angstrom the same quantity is 17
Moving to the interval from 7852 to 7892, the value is 15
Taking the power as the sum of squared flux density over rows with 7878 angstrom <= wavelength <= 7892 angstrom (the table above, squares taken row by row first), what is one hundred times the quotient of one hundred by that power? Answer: 20.0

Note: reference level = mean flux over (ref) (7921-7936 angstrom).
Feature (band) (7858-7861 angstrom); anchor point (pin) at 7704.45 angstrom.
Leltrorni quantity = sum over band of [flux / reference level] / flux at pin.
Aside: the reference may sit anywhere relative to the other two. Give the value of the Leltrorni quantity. 0.232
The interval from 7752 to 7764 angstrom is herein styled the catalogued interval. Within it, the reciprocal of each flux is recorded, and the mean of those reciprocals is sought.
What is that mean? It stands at 0.132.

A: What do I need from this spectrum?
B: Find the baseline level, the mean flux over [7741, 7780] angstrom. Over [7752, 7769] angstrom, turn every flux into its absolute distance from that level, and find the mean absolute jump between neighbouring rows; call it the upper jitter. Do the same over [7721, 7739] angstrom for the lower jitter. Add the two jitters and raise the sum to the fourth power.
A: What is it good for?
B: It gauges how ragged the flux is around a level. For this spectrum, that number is 0.16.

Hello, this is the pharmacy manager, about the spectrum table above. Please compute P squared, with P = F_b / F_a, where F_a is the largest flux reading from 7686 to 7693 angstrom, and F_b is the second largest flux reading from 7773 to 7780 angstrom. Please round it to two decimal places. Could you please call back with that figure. 0.94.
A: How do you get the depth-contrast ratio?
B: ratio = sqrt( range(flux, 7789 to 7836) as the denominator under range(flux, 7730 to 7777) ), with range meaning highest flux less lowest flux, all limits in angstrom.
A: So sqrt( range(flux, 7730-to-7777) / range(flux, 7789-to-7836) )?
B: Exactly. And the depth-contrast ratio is 0.68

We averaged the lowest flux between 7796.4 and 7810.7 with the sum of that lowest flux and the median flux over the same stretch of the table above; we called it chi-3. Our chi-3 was 12.6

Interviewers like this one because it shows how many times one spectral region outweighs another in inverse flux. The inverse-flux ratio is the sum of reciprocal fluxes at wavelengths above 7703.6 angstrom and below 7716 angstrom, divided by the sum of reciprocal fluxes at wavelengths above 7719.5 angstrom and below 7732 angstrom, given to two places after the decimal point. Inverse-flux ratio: 0.95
